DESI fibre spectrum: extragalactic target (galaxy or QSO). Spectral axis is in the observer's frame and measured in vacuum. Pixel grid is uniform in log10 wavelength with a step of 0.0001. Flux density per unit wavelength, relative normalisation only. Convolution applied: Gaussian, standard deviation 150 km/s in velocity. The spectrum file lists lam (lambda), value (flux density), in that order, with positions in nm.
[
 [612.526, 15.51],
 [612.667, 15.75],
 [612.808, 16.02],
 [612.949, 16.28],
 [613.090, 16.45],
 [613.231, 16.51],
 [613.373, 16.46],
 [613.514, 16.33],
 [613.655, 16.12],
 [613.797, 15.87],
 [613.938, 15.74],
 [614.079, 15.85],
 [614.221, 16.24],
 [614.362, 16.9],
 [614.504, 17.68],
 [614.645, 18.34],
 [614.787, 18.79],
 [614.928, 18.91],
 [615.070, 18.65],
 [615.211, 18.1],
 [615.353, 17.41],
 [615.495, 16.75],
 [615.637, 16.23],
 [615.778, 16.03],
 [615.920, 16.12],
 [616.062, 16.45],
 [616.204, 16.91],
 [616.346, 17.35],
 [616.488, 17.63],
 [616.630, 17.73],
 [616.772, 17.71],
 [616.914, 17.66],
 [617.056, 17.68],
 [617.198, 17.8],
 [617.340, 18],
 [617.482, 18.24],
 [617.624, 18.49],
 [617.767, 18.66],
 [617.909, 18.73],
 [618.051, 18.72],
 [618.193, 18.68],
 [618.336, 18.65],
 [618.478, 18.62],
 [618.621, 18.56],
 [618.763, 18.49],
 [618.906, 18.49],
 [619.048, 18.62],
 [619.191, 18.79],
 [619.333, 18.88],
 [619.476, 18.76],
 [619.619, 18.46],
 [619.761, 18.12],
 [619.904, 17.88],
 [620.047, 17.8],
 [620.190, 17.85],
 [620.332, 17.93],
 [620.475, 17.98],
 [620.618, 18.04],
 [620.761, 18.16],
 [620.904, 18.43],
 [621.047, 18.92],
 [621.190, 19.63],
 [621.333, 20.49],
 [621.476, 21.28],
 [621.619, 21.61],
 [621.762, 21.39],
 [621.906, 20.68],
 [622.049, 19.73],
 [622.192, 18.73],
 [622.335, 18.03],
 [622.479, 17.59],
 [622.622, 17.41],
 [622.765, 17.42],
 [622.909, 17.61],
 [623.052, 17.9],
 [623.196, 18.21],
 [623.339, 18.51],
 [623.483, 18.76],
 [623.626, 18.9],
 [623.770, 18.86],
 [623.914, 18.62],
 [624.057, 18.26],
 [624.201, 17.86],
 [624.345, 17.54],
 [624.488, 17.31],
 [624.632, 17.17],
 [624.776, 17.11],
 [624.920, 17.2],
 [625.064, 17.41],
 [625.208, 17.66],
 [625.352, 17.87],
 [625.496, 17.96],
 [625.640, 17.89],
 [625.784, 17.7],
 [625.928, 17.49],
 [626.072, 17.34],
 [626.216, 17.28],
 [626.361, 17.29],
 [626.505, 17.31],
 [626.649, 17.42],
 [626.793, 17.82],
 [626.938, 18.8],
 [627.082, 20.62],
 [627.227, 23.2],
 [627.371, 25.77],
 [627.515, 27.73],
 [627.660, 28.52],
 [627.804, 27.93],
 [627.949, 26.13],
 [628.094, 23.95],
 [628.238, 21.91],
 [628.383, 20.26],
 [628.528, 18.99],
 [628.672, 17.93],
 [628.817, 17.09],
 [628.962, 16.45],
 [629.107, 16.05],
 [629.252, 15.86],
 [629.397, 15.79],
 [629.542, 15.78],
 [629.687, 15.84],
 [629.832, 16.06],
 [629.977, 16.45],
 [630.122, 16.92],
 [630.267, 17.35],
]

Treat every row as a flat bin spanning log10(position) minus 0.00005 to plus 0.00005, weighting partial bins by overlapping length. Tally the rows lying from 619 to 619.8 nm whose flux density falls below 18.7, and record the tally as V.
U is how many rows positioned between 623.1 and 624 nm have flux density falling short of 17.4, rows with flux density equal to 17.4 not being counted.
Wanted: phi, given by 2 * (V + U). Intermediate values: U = 0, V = 3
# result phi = 6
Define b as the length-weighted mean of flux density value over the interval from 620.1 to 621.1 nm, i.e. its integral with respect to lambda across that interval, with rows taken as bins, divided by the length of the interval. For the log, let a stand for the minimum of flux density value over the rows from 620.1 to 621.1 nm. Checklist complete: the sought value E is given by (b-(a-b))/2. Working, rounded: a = 17.85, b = 18.2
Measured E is 9.25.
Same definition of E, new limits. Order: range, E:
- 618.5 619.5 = 9.40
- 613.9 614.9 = 9.34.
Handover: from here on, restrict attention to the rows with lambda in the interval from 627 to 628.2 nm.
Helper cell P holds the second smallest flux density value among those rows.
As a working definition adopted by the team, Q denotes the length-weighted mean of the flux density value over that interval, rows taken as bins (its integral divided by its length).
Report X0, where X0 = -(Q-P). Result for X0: -2.14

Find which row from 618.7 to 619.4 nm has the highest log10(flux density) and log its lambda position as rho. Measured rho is 619.333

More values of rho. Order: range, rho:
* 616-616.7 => 616.630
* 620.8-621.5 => 621.476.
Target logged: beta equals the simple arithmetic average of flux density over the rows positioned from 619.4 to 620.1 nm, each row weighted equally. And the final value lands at 18.2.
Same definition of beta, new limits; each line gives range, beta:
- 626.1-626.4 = 17.3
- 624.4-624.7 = 17.2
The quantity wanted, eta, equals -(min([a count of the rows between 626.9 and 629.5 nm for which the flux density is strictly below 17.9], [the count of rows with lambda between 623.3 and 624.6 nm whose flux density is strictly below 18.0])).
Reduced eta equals -3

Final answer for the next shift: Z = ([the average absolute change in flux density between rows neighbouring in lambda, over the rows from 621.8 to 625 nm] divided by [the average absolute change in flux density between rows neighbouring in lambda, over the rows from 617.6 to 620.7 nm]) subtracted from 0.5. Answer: -2.53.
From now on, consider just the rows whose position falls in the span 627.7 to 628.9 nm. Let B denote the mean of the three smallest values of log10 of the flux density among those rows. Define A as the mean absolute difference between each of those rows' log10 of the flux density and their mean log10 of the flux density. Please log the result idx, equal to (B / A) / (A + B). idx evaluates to 15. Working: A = 0.064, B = 1.255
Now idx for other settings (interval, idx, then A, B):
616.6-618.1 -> 104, 0.010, 1.248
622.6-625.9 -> 92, 0.011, 1.235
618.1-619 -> 625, 0.002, 1.267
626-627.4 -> 19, 0.050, 1.238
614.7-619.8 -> 58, 0.017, 1.208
